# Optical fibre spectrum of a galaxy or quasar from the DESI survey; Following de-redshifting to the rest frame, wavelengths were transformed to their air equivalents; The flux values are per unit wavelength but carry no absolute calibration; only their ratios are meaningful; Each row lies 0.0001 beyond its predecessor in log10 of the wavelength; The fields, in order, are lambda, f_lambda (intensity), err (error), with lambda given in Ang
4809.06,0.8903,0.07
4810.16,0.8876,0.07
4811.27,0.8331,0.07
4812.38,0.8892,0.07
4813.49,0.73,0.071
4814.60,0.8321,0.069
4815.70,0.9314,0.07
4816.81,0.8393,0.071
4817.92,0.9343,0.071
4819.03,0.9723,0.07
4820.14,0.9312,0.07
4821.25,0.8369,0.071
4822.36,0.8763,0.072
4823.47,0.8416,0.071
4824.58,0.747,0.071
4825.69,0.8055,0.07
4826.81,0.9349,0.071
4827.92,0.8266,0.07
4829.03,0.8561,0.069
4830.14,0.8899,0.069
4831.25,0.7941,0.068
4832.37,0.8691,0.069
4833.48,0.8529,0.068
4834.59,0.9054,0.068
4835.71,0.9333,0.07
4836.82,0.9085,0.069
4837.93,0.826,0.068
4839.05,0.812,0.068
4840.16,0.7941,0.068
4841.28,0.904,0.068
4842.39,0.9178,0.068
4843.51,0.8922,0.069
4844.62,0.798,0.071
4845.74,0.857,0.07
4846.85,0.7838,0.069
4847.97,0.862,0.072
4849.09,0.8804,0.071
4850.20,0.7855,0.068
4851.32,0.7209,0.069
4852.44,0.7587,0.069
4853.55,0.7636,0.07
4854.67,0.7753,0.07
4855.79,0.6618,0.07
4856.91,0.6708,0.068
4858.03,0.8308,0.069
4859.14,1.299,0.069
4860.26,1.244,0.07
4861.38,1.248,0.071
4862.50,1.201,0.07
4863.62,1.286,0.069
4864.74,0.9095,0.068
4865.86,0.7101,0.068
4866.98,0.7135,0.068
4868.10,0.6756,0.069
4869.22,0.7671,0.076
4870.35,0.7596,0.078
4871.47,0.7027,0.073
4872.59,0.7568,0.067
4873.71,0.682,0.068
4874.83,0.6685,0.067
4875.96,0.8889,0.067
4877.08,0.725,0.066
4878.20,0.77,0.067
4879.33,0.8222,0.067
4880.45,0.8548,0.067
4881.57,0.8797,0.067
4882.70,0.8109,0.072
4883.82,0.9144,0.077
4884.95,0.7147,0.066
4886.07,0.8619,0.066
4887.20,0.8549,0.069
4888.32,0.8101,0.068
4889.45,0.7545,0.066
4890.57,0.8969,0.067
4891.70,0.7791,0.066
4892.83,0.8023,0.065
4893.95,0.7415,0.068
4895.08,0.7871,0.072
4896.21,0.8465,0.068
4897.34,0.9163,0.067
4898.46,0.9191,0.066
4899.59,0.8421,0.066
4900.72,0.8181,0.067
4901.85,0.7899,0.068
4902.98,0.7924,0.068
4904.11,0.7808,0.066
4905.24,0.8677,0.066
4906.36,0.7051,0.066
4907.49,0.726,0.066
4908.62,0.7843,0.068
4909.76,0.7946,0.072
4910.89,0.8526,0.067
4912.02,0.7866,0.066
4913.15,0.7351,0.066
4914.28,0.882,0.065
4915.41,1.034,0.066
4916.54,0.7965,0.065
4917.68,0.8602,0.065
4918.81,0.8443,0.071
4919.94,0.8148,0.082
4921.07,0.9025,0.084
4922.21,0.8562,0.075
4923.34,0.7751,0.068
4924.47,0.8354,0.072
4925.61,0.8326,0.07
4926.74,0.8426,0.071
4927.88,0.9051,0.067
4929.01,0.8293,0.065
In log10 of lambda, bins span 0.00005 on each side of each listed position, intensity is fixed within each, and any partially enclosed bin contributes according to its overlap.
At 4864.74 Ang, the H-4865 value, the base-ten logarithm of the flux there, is -0.041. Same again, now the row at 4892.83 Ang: -0.096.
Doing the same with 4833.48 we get -0.069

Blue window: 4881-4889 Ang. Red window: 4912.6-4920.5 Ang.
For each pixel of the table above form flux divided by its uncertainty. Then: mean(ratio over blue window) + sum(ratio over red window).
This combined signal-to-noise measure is 100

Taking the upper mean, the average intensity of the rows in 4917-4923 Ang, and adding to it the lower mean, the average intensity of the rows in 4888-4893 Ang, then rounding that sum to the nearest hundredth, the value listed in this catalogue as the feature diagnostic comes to 1.66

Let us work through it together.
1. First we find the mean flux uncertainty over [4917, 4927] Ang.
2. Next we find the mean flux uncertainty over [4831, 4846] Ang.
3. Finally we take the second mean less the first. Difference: -0.0044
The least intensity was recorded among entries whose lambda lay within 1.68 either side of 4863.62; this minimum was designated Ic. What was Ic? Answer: 0.9095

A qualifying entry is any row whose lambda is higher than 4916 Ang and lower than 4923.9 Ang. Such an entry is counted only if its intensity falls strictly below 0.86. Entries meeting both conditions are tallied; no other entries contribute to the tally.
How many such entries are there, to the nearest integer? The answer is 5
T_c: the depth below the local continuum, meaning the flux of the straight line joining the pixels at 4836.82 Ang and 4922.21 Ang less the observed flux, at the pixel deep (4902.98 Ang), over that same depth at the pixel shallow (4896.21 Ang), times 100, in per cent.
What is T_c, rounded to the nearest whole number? 295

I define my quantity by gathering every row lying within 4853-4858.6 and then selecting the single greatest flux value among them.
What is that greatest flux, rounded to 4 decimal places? 0.8308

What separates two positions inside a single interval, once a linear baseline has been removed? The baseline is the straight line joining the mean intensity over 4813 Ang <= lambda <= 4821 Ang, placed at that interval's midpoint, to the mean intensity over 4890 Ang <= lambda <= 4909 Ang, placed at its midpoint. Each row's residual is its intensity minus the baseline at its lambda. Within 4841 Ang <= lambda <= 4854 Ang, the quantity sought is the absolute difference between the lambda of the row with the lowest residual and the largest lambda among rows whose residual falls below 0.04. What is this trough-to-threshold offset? 2.2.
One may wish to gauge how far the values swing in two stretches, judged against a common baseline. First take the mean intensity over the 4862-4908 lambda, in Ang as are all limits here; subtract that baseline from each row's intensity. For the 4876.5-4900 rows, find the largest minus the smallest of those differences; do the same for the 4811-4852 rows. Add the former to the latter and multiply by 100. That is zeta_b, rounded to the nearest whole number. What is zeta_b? 46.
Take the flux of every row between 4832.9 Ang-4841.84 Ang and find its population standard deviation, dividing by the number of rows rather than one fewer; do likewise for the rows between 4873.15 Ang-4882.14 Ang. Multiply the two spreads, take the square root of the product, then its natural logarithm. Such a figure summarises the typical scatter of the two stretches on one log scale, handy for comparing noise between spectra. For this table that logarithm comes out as -2.76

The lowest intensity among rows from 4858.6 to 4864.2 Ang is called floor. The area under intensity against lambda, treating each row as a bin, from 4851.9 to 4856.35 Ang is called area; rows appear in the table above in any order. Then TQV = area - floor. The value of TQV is 2.1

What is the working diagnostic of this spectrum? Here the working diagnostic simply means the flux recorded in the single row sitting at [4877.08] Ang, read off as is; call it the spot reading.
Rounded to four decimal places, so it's 0.7250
